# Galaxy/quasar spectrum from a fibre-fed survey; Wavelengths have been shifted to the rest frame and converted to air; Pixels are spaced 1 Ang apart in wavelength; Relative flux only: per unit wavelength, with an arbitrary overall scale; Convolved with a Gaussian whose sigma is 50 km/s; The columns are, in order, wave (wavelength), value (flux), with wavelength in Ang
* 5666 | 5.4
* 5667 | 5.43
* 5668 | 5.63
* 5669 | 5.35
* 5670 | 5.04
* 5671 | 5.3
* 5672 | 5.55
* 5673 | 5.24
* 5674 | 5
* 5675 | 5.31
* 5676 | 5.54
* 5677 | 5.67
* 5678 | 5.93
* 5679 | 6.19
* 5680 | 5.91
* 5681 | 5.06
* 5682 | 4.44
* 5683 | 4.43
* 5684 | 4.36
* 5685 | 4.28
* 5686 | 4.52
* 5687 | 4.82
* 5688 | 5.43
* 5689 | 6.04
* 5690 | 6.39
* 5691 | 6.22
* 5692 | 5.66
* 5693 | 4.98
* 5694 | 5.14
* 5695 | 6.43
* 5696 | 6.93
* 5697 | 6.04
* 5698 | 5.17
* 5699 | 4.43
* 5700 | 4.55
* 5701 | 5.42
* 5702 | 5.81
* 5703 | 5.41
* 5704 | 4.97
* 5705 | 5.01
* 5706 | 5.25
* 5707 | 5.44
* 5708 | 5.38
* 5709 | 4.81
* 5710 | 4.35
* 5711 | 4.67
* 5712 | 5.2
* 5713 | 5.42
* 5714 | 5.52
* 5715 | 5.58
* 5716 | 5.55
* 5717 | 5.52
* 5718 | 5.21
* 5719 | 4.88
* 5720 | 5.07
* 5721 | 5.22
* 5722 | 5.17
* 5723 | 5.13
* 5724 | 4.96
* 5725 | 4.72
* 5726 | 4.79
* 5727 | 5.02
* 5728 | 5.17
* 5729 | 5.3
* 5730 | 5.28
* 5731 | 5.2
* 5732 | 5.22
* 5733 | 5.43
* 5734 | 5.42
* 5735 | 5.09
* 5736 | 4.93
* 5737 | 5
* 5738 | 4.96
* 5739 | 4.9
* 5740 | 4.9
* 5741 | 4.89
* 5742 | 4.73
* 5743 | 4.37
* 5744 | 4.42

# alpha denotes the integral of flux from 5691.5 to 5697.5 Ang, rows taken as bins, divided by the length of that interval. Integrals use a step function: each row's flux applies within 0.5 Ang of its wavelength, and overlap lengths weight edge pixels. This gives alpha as 5.86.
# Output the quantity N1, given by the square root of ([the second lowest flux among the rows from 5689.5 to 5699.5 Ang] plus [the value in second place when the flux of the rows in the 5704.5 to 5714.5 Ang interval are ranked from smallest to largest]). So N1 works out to 3.11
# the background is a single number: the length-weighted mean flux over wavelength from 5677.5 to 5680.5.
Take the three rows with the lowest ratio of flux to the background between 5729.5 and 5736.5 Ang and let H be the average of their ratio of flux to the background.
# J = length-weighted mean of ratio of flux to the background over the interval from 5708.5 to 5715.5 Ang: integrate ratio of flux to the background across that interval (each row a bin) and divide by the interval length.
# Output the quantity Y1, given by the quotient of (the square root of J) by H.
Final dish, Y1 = 1.09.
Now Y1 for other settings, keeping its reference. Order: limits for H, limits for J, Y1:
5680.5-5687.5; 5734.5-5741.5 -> 1.25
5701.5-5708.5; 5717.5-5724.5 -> 1.09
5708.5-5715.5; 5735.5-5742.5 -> 1.18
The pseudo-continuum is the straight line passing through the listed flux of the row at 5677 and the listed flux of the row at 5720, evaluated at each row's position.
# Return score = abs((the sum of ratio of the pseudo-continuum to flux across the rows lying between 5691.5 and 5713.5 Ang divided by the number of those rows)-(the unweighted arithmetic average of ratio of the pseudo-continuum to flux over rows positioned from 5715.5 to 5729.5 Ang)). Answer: 0.03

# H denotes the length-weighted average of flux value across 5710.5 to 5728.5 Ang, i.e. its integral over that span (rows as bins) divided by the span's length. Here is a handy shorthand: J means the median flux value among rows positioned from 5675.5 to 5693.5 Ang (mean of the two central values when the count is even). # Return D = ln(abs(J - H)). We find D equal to -1.11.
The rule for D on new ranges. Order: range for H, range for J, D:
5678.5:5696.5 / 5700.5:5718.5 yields -5.01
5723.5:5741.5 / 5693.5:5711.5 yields -1.93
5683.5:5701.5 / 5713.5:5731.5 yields -1.64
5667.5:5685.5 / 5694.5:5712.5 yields -4.61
